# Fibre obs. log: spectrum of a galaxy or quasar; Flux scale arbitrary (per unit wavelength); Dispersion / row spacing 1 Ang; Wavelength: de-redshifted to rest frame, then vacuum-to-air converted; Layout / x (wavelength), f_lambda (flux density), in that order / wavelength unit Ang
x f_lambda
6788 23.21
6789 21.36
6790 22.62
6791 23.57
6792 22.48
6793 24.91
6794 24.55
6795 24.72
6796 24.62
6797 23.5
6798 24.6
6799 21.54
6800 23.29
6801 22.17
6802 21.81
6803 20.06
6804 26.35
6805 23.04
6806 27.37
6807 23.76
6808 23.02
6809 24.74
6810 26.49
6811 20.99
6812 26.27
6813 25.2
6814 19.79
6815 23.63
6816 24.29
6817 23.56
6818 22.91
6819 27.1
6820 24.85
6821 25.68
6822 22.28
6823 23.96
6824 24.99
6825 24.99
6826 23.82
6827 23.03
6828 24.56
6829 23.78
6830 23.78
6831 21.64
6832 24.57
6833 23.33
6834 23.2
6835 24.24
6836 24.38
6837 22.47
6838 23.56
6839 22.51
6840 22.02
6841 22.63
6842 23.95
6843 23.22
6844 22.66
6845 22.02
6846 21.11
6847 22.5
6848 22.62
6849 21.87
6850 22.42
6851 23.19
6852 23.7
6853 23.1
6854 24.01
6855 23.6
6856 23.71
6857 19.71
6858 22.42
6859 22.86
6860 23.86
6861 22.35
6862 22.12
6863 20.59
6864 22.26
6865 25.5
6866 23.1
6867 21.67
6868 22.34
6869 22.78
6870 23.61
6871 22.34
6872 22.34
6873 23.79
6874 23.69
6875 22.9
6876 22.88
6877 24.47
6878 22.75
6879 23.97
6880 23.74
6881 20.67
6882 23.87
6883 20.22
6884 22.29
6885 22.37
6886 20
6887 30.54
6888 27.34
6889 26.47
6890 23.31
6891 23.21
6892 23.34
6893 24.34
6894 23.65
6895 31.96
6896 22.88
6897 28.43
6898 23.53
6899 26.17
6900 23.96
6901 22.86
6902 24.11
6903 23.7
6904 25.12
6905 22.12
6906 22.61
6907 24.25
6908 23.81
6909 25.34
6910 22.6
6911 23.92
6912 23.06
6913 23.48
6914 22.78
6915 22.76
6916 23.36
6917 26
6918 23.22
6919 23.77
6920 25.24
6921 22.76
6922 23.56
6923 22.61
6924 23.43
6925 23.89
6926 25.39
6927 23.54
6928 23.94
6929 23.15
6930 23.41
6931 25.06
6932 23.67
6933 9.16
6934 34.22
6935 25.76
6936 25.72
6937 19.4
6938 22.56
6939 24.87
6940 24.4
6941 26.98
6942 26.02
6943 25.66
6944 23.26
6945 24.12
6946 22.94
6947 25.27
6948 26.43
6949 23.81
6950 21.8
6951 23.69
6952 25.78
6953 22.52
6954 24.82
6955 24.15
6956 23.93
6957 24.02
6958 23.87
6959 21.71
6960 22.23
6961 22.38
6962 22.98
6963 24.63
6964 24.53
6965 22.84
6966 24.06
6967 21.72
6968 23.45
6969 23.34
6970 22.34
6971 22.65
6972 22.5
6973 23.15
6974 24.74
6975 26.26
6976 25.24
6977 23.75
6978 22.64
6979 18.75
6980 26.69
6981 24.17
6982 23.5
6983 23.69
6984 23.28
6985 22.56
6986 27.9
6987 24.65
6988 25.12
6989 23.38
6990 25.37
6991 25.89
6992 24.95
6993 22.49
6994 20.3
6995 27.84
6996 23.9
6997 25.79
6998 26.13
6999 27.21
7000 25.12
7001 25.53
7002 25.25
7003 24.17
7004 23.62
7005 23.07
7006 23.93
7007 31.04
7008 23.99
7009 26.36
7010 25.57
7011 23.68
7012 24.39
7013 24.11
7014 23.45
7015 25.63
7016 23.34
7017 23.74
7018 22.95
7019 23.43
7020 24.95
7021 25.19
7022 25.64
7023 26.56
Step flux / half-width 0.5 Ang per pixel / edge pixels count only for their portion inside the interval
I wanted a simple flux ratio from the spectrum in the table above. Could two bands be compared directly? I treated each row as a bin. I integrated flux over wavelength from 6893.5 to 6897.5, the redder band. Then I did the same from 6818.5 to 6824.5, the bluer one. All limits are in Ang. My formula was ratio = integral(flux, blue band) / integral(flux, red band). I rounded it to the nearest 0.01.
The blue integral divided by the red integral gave 1.39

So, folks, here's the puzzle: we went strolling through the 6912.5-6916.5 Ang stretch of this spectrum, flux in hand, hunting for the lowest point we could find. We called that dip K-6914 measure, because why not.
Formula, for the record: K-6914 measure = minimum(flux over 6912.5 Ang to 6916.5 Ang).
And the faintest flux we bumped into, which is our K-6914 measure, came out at 22.76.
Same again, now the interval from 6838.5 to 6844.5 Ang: 22.02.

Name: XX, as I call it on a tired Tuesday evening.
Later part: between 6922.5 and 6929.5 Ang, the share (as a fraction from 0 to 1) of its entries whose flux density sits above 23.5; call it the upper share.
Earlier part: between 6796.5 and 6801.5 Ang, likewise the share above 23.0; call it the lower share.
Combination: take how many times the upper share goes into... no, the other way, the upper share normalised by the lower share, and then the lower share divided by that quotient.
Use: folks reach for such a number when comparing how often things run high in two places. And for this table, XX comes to 0.6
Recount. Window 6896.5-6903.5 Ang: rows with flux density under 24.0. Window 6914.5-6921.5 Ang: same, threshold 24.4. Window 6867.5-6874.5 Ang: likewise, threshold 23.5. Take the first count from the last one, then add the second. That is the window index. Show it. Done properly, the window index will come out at 5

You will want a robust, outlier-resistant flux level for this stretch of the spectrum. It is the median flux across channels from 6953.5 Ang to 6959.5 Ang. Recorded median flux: 24.0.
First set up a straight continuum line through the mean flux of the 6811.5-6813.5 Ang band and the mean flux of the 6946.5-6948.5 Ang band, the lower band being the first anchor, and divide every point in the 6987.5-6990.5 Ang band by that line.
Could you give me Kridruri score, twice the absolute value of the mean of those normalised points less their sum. 3.8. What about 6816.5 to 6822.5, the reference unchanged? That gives 9.5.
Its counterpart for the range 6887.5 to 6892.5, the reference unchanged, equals 7.7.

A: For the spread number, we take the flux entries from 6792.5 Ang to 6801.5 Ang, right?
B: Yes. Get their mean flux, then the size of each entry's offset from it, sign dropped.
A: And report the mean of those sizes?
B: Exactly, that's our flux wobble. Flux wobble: 1.0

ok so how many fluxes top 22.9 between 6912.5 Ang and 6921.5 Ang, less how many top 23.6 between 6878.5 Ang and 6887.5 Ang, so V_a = 2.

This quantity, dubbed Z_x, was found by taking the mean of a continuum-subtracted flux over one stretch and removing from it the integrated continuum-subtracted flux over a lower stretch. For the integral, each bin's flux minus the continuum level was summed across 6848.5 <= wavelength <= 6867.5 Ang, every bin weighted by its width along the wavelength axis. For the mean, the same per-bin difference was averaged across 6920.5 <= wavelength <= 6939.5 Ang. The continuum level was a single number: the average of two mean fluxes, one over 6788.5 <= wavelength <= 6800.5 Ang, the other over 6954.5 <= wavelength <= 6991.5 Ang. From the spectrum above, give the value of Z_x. 16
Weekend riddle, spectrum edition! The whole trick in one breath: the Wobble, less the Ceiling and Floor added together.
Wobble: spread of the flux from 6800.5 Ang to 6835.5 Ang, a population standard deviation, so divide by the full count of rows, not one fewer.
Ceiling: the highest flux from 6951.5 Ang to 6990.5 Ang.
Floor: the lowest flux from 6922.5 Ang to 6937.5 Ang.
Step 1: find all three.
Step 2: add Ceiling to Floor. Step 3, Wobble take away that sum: -35.3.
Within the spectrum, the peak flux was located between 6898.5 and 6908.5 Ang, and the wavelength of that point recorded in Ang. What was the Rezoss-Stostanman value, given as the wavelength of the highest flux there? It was 6899 Ang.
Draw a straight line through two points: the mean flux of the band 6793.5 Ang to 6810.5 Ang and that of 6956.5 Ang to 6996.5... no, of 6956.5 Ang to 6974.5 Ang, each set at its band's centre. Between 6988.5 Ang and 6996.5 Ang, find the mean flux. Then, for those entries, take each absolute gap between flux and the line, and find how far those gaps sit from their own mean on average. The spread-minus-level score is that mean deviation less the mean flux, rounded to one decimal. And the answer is -23.1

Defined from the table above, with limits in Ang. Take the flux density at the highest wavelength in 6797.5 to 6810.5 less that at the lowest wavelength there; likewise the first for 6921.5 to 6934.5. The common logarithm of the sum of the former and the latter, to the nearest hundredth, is 1.10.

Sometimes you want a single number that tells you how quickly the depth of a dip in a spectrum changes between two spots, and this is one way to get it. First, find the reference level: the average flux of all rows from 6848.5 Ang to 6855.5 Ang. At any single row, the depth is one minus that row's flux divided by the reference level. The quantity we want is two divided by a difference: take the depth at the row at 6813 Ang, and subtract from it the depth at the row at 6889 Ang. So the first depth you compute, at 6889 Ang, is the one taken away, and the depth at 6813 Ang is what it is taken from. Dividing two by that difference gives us 36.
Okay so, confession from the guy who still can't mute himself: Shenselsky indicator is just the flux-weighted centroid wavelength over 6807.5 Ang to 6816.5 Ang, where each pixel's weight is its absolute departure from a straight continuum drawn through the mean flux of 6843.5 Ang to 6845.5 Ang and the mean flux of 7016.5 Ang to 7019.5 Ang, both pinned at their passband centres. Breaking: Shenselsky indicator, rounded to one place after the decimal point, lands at 6812.0 Ang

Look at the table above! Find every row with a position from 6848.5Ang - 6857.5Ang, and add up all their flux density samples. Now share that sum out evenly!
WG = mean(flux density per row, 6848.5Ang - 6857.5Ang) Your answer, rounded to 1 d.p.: 22.8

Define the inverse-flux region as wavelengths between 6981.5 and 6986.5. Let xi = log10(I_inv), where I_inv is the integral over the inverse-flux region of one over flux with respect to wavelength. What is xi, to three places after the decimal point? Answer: -0.682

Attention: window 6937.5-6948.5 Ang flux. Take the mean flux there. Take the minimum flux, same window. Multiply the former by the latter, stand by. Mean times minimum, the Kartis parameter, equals 559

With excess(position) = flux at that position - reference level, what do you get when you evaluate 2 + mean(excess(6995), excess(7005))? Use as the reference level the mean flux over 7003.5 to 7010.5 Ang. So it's 2.1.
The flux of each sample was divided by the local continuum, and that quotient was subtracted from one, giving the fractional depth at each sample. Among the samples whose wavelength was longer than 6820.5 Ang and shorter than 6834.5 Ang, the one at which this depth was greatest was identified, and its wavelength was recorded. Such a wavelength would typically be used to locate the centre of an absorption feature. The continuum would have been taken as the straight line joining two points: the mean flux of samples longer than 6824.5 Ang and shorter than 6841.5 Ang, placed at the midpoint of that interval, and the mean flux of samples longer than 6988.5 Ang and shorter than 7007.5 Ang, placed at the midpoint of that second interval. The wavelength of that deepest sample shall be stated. 6831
